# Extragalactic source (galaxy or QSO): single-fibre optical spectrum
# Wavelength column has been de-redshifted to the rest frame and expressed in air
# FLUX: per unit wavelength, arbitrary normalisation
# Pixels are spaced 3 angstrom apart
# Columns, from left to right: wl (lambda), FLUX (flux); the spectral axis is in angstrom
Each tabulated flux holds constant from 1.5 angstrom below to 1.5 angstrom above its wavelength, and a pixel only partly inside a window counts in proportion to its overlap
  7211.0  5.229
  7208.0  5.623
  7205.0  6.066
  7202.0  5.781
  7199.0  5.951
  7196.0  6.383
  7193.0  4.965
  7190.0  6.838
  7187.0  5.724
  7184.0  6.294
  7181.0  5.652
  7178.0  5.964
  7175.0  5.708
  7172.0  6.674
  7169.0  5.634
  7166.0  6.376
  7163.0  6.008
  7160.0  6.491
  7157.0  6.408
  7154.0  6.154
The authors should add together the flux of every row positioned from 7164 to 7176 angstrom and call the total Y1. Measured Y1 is 24.4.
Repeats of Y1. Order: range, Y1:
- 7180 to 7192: 24.5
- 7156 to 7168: 25.3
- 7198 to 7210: 23.4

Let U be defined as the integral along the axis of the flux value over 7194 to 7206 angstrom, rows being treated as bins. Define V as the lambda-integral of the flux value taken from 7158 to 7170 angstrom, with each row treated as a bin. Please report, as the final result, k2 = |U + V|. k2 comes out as 146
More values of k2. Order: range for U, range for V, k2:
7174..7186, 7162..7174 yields 145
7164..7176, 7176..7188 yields 144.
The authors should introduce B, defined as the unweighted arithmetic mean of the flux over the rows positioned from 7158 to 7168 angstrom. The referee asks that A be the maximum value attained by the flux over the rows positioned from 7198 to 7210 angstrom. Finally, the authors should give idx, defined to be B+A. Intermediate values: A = 6.066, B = 6.29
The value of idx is 12.36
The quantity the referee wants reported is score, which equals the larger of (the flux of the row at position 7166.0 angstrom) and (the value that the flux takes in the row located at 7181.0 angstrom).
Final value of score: 6.38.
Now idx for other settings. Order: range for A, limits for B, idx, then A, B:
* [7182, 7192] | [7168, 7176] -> 12.84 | 6.838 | 6.01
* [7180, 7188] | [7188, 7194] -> 12.20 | 6.294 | 5.90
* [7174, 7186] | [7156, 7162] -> 12.74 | 6.294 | 6.45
